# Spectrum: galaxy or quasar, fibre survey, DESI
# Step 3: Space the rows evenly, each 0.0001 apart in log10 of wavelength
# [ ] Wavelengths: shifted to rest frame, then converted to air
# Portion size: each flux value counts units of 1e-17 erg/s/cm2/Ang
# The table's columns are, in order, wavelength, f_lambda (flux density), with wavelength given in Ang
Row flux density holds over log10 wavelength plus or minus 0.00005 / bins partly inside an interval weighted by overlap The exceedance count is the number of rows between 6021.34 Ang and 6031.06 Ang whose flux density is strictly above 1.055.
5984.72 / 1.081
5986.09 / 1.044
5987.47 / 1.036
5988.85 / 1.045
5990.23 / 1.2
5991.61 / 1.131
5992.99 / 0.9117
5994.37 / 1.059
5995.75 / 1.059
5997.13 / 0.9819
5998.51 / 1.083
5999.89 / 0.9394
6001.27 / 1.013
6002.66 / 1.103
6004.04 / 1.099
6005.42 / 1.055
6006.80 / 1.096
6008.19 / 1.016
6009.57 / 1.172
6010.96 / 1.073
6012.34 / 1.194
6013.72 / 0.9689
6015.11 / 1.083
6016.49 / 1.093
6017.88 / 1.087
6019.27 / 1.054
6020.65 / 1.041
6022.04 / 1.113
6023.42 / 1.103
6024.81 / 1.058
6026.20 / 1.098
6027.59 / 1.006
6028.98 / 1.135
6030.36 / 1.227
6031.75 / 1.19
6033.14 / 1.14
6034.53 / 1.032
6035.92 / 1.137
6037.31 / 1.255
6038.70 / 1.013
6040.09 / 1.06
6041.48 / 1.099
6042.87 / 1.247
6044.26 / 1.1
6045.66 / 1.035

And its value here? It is 6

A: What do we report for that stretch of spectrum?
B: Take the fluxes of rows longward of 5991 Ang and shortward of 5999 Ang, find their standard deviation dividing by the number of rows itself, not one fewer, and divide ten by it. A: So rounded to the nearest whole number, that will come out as 140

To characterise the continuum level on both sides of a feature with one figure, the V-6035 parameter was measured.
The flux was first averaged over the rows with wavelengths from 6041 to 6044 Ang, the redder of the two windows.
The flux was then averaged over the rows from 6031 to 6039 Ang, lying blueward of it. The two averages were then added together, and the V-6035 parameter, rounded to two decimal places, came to 2.30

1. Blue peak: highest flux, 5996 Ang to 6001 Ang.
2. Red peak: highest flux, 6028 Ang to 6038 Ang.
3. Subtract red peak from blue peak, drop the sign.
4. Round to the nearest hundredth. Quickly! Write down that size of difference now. 0.17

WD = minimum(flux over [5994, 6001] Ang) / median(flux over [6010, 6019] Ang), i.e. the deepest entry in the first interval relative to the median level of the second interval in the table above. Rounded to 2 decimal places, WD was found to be 0.87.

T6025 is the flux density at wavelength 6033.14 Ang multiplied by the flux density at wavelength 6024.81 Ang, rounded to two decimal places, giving 1.21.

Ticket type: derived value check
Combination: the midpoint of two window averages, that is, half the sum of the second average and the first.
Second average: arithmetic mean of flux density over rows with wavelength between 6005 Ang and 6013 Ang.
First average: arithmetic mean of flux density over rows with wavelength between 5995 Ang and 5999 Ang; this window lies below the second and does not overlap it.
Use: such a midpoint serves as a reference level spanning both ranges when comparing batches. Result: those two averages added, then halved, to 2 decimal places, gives 1.07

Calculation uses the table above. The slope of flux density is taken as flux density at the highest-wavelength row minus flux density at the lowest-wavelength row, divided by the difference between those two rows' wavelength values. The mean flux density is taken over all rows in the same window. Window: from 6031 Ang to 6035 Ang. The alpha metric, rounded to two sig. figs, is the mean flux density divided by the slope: -20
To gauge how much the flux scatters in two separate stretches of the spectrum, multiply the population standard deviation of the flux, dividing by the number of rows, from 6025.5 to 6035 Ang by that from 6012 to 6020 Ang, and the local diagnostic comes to 0.0049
